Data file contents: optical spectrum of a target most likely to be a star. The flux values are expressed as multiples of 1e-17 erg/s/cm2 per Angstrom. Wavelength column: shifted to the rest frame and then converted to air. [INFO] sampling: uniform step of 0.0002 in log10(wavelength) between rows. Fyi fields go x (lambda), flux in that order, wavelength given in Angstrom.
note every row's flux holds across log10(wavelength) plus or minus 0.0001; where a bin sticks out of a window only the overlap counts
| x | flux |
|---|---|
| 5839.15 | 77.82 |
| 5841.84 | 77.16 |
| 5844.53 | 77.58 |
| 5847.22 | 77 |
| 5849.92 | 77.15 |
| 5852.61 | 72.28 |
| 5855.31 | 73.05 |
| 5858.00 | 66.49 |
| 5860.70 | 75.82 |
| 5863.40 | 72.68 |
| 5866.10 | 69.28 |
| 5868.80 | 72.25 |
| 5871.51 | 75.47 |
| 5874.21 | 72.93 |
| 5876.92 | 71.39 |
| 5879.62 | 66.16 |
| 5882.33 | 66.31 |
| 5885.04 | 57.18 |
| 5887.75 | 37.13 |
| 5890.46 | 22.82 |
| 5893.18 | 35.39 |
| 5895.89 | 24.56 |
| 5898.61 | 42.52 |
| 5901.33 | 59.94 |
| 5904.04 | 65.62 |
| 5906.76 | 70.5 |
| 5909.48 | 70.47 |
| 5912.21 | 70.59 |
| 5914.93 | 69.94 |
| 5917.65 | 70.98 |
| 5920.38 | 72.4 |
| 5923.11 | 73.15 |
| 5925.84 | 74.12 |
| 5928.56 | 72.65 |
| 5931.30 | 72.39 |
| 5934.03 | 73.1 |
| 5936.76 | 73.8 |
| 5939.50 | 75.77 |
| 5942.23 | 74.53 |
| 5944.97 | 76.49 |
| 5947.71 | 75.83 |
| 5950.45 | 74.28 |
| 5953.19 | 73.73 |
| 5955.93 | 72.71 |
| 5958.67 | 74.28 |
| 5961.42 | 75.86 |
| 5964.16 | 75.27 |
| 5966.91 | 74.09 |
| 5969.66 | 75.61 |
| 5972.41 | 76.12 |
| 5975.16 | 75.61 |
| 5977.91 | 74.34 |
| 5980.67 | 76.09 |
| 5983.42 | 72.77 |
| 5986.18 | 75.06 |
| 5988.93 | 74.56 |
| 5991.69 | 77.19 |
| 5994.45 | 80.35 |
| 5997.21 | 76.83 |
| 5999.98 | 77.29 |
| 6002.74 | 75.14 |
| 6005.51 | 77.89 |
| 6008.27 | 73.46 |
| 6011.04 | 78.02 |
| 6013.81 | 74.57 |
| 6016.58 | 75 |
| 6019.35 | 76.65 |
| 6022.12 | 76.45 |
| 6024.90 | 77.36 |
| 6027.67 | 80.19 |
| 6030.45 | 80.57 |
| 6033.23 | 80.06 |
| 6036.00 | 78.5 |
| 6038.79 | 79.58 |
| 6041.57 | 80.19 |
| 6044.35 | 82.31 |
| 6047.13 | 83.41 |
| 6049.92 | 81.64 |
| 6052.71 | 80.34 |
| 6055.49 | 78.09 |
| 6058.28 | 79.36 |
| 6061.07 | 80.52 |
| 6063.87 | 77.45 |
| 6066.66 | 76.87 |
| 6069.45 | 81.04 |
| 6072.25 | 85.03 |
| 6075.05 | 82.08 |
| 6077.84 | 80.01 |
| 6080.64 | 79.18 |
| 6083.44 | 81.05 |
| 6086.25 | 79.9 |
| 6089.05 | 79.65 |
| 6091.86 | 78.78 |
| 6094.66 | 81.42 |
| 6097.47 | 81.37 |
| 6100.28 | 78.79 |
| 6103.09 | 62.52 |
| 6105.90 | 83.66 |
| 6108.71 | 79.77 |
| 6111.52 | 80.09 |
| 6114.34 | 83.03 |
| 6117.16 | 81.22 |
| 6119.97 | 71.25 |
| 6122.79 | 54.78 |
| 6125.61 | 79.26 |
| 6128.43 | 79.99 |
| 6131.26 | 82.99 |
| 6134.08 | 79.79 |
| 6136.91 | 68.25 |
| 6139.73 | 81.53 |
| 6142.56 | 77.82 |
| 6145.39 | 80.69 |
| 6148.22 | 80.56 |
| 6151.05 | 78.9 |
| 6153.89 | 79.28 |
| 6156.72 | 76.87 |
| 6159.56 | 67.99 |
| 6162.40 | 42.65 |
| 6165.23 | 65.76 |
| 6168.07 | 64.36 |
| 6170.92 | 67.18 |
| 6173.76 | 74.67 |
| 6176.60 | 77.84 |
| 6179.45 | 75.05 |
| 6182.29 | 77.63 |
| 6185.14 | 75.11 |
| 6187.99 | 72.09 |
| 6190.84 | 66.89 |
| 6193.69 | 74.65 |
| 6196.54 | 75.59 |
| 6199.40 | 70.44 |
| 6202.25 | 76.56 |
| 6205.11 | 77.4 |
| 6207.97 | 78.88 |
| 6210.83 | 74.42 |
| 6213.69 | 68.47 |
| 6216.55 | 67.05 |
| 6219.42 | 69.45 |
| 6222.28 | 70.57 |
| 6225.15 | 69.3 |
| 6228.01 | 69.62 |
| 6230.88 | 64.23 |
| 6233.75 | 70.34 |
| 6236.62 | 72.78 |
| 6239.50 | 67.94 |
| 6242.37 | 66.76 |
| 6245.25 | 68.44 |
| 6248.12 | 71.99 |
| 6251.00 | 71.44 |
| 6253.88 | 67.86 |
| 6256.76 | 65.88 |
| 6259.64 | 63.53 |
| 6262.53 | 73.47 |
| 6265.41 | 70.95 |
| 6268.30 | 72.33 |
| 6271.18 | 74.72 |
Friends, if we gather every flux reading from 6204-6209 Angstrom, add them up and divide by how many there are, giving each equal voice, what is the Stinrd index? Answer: 78.1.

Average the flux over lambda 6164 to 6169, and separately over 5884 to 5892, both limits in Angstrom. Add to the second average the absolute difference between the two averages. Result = 65.1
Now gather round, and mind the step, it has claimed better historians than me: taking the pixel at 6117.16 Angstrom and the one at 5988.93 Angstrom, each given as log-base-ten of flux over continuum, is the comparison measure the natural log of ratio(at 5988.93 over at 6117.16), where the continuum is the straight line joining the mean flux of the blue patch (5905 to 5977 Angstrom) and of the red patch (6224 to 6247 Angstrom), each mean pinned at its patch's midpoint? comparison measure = -1.8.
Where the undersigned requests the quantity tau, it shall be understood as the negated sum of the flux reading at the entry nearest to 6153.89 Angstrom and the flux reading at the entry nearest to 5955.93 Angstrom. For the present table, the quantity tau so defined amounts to -152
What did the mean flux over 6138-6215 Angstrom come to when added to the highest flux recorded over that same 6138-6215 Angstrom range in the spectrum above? 155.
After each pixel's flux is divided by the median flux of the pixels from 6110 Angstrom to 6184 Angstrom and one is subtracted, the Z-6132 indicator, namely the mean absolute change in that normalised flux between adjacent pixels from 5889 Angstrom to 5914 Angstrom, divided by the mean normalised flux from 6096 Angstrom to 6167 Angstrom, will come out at -3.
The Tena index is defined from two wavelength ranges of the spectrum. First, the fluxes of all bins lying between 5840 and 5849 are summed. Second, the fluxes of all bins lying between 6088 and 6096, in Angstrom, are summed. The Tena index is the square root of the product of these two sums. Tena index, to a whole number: 236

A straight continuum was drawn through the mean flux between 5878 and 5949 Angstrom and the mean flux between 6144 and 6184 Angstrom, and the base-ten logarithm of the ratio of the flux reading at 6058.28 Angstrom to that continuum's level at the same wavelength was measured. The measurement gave 0.065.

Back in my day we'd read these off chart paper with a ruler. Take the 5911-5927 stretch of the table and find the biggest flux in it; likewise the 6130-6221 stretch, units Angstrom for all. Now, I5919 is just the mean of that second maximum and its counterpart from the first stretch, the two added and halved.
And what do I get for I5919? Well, 78.6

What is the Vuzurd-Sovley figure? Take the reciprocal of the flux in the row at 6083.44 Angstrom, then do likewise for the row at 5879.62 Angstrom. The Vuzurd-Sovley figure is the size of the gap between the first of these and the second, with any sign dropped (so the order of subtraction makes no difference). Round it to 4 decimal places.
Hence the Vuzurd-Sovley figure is 0.0028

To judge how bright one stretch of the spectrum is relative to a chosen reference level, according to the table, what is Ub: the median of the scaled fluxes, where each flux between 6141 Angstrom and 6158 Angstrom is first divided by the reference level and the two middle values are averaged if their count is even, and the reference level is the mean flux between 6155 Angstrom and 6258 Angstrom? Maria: 1.12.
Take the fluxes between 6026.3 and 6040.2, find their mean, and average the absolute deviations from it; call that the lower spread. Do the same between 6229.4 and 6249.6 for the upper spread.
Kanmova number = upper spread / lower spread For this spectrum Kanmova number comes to 4.0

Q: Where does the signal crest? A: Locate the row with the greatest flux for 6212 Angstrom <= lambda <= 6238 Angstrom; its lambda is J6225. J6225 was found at 6236.62 Angstrom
